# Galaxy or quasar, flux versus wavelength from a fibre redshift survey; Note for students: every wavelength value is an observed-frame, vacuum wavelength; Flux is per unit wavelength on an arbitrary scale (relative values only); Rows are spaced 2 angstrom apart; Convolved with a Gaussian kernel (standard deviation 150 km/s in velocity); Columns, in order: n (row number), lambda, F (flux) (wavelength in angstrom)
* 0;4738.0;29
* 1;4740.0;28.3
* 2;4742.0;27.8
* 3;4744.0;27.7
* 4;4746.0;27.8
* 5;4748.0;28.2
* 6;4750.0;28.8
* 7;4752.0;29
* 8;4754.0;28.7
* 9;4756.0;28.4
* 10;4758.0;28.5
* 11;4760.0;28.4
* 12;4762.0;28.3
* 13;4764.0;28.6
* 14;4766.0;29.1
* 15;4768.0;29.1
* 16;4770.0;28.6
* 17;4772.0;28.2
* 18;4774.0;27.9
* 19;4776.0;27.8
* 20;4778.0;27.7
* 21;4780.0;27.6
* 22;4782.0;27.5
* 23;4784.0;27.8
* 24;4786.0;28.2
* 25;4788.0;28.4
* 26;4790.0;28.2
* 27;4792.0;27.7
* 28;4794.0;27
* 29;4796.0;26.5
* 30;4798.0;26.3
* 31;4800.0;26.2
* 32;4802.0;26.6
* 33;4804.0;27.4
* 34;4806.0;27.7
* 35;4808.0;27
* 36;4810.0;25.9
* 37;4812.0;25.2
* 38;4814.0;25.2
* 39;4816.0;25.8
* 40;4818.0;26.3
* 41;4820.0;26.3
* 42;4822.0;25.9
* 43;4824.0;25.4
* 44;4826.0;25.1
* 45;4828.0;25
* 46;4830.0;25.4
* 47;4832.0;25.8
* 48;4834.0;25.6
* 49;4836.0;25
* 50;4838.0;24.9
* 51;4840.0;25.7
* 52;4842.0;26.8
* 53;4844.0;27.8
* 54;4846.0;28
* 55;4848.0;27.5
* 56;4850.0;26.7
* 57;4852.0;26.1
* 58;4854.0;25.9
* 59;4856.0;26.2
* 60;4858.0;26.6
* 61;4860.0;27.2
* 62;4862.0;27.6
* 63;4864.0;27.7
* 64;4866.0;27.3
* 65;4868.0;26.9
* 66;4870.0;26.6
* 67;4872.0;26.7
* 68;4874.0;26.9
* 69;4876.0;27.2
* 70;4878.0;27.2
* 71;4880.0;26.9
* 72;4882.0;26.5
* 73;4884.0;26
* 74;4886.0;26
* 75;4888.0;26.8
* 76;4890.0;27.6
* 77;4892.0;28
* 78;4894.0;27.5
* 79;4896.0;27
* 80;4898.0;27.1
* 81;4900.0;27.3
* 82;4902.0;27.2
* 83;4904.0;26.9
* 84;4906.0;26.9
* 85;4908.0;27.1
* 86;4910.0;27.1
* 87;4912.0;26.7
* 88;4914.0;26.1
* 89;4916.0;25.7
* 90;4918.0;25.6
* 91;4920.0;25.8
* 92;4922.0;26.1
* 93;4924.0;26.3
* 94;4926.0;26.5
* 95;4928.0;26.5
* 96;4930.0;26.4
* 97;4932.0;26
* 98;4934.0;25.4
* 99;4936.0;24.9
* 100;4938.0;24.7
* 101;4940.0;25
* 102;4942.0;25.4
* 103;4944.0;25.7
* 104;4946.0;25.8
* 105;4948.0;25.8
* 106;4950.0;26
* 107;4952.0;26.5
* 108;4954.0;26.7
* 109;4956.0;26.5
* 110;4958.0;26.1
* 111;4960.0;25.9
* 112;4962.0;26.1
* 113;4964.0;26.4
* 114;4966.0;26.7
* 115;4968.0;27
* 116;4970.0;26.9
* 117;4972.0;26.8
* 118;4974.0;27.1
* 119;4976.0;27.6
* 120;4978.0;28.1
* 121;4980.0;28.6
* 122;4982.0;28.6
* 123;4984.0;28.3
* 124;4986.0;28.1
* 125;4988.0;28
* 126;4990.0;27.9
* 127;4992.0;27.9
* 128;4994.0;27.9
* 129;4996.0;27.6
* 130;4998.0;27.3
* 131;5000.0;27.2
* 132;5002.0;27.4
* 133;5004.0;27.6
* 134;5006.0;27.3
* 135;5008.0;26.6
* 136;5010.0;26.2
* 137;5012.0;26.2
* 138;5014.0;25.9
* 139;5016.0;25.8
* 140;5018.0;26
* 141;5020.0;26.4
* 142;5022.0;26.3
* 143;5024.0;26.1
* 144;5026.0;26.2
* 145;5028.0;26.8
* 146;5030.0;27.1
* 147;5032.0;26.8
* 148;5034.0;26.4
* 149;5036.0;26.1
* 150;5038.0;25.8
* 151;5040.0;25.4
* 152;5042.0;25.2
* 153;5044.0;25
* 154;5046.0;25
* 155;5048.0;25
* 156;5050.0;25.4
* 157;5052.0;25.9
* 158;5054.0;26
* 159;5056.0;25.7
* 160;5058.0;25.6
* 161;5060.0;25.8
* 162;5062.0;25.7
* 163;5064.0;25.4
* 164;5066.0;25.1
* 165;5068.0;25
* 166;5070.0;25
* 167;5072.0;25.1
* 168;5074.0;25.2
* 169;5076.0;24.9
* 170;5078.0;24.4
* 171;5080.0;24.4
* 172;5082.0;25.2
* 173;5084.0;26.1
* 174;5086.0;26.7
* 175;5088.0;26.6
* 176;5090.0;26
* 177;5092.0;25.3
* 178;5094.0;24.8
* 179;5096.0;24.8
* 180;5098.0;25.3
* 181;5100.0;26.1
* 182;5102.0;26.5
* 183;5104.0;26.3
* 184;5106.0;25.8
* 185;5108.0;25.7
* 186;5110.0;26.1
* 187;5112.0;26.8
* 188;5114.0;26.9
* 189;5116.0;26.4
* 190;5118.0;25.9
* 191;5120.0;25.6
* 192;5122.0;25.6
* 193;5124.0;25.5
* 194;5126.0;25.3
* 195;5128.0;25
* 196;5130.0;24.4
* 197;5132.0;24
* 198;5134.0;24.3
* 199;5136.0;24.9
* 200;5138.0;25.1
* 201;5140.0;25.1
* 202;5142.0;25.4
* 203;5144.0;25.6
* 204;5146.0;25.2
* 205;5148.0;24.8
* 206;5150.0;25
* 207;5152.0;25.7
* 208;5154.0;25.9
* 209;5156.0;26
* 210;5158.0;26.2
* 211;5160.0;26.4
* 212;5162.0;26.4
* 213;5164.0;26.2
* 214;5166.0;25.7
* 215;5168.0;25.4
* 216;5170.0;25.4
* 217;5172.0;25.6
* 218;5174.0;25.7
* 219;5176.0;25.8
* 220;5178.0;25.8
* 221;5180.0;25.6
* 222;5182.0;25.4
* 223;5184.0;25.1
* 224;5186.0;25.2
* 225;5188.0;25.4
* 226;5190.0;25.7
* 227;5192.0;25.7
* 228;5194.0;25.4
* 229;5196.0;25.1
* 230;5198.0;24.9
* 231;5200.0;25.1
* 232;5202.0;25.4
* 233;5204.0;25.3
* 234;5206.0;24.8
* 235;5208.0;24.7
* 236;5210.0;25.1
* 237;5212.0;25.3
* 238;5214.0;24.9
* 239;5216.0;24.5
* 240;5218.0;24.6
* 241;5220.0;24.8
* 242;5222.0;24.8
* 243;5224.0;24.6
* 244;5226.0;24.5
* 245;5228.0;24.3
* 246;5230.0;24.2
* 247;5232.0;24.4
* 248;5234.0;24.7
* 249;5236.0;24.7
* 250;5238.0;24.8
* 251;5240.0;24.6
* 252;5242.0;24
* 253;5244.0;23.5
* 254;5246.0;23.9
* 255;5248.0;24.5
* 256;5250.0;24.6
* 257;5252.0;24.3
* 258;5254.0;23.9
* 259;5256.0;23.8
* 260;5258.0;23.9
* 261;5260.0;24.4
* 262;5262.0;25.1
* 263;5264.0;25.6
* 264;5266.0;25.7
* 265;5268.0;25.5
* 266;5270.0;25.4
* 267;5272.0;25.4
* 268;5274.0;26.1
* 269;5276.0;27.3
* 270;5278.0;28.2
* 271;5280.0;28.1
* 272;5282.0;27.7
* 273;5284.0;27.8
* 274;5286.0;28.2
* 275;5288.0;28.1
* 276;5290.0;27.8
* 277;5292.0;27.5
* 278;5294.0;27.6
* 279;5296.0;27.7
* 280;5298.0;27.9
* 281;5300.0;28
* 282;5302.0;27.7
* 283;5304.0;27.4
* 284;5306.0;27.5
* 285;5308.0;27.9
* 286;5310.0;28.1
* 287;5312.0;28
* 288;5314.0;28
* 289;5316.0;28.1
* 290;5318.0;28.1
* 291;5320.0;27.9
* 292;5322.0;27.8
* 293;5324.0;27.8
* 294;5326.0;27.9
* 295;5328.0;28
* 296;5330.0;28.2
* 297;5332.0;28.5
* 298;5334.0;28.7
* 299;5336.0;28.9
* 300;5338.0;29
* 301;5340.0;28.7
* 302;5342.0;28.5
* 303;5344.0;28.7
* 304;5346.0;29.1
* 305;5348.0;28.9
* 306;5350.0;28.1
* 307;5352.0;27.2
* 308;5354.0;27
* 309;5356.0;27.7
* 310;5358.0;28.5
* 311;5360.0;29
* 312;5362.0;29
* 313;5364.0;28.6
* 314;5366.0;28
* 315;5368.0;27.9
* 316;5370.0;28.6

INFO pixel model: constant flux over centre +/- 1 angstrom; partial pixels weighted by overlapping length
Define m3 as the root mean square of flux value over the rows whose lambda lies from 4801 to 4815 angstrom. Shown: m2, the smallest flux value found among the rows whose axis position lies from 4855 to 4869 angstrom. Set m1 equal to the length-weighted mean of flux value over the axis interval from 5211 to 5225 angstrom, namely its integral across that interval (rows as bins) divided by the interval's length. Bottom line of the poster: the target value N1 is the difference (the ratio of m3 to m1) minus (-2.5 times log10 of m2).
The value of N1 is 4.61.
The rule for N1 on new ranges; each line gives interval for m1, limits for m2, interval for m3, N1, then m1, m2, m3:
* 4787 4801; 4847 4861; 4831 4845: 4.49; 27.2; 25.9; 26.0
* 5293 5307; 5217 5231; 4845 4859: 4.42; 27.7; 24.2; 26.7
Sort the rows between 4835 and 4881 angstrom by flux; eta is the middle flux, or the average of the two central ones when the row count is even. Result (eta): 26.9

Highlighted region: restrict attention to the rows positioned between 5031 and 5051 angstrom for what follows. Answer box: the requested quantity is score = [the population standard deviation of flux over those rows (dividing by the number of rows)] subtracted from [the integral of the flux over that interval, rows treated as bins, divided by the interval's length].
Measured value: 25.0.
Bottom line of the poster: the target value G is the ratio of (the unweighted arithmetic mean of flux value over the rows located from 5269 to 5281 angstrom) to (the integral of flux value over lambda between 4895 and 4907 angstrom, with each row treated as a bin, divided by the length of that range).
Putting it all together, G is 0.99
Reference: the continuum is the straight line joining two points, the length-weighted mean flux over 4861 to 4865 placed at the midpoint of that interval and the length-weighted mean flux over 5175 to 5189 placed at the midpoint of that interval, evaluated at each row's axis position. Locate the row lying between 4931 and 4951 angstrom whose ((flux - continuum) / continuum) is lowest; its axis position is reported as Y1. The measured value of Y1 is 4938.0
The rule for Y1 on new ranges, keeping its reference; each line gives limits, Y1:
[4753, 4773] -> 4772.0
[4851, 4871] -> 4854.0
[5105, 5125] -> 5124.0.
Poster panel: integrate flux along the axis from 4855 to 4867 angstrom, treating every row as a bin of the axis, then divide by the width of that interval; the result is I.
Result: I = 27.1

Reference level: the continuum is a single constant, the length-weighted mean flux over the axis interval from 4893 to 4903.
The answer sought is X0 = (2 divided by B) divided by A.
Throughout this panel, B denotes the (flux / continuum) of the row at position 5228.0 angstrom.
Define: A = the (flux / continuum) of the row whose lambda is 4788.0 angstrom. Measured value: 2.147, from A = 1.04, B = 0.89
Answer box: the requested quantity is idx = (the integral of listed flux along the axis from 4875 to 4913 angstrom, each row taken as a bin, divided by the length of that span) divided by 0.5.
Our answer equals 54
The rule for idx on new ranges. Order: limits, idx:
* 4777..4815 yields 54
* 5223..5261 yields 49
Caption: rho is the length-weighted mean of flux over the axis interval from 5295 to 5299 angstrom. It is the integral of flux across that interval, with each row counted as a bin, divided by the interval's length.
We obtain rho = 27.8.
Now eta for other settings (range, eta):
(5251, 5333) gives 27.8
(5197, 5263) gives 24.6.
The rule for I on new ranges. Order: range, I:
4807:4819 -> 25.9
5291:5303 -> 27.7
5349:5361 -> 27.9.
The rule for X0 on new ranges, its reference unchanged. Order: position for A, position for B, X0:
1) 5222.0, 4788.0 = 2.104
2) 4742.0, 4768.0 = 1.832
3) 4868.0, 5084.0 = 2.111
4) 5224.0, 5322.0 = 2.167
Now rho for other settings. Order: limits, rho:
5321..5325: 27.8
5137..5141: 25.1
